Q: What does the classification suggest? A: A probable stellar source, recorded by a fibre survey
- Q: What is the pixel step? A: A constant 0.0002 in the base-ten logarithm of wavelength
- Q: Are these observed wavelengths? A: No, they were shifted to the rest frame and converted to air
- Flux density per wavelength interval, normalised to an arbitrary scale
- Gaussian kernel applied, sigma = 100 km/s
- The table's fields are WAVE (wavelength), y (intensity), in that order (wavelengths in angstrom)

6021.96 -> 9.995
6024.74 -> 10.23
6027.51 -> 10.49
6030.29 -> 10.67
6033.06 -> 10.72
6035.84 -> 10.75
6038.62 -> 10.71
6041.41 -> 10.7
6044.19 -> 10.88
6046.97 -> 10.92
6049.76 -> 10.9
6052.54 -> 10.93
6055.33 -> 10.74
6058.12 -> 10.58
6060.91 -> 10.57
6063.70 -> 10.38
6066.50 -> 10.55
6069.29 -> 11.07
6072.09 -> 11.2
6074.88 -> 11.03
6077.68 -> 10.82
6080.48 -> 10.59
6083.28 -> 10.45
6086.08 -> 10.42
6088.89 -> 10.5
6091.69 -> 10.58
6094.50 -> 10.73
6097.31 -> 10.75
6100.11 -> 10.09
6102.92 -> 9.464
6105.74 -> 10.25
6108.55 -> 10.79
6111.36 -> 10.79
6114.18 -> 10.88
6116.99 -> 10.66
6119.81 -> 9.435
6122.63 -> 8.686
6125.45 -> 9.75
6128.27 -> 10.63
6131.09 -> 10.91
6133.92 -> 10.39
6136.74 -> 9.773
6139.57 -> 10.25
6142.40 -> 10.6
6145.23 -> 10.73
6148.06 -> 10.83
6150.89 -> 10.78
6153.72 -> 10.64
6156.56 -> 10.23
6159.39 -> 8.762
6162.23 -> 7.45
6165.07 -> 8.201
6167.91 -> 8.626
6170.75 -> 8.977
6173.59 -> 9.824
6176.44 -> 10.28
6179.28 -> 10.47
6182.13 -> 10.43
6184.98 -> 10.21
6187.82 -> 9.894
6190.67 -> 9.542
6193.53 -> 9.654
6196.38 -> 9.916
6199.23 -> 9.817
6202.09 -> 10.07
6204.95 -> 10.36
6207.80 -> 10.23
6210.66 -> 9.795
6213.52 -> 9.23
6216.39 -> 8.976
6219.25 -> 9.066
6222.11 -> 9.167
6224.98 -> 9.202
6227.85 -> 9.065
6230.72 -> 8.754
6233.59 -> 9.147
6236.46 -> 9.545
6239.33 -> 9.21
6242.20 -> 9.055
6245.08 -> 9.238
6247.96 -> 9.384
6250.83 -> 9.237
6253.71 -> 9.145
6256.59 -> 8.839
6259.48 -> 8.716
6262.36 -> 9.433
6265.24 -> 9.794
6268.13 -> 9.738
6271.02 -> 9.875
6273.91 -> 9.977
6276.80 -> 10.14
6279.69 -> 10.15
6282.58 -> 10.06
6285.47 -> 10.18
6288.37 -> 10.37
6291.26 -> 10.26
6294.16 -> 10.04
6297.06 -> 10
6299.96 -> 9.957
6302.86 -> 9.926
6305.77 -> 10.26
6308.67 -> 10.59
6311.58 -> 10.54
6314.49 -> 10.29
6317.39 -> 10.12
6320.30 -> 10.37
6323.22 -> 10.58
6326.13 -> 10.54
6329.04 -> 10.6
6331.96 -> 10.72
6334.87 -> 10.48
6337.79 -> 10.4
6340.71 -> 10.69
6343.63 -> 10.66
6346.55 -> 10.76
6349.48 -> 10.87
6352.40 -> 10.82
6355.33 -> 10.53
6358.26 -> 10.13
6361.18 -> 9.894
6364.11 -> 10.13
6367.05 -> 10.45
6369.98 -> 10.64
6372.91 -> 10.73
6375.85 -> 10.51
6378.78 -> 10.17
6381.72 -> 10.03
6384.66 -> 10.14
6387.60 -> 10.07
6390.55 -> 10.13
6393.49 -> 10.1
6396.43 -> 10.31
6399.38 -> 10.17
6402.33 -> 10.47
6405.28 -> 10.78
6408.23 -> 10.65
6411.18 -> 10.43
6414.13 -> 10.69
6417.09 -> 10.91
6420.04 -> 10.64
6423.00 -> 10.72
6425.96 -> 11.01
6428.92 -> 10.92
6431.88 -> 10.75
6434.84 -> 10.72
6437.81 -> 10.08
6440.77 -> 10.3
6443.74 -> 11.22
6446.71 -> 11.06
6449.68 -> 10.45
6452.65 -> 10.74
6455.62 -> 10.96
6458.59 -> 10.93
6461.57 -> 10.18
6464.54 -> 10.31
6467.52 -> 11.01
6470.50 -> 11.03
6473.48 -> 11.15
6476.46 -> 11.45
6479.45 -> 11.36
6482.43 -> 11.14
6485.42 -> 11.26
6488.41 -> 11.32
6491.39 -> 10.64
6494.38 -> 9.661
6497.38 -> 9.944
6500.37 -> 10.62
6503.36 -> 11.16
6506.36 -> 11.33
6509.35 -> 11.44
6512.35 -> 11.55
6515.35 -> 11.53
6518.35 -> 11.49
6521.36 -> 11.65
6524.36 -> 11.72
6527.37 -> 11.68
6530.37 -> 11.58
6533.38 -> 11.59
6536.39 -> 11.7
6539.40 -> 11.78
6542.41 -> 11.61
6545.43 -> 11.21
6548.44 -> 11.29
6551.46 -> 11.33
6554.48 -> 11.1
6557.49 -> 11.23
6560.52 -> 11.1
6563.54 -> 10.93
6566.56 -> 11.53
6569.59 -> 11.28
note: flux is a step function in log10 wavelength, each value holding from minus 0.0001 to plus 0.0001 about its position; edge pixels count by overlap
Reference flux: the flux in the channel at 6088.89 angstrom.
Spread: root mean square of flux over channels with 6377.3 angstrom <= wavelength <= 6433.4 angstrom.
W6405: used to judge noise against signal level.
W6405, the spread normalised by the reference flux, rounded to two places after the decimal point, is 1.00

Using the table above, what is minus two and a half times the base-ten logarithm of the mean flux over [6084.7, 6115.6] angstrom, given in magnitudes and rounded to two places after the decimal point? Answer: -2.55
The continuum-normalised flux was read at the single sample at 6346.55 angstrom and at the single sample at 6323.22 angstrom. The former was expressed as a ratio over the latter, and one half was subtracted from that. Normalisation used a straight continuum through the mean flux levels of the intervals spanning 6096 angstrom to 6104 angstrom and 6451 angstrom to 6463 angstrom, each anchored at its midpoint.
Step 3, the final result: 0.513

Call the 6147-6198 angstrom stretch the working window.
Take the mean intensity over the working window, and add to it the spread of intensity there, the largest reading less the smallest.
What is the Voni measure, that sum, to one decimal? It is 13.1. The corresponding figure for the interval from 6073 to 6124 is 12.7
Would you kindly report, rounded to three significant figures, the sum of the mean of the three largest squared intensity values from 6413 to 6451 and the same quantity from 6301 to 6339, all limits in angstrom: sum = 236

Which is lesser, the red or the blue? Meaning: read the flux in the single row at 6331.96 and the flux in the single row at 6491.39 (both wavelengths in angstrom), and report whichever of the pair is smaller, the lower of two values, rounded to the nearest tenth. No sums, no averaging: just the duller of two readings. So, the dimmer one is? 10.6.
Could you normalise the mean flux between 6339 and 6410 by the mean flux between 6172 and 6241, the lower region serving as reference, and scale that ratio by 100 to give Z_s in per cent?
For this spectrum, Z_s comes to 108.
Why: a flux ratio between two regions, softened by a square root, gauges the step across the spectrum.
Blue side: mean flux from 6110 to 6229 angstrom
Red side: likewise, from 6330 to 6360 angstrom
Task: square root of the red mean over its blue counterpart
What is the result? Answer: 1.04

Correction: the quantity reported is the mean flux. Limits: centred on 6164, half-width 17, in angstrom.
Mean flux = 9.6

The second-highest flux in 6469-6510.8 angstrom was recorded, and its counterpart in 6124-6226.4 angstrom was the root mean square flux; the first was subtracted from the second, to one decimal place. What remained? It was -1.6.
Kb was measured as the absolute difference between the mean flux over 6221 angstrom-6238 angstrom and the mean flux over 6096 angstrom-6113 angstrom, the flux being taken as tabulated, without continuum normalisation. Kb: 1.2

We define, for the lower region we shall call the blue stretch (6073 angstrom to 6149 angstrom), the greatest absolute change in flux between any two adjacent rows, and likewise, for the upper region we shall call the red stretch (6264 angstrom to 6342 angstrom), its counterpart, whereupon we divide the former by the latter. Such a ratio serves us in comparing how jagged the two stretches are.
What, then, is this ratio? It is 3.7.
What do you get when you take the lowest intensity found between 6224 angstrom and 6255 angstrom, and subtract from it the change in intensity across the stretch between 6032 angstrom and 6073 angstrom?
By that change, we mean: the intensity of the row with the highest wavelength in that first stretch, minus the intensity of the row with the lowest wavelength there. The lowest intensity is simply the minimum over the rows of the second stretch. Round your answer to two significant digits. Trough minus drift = 8.3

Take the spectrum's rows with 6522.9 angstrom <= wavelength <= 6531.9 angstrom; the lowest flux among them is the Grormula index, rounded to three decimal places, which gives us 11.580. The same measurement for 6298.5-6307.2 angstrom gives 9.926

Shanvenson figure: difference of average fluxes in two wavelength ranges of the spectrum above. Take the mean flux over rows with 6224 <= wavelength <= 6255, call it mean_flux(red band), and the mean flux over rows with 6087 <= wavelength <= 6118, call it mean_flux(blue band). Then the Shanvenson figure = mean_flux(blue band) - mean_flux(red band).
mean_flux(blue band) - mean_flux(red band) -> 1.3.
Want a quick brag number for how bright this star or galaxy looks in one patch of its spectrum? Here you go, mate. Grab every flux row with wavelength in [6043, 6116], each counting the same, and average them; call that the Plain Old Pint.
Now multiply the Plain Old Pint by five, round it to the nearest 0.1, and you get 53.2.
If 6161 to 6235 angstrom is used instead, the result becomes 47.4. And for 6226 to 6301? 47.9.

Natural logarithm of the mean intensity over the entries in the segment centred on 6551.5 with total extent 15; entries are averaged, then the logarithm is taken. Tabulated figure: 2.42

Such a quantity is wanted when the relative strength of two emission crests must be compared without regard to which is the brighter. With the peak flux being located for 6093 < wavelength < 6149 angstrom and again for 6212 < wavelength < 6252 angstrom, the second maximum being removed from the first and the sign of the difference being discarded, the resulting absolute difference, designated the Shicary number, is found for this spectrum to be 1.4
